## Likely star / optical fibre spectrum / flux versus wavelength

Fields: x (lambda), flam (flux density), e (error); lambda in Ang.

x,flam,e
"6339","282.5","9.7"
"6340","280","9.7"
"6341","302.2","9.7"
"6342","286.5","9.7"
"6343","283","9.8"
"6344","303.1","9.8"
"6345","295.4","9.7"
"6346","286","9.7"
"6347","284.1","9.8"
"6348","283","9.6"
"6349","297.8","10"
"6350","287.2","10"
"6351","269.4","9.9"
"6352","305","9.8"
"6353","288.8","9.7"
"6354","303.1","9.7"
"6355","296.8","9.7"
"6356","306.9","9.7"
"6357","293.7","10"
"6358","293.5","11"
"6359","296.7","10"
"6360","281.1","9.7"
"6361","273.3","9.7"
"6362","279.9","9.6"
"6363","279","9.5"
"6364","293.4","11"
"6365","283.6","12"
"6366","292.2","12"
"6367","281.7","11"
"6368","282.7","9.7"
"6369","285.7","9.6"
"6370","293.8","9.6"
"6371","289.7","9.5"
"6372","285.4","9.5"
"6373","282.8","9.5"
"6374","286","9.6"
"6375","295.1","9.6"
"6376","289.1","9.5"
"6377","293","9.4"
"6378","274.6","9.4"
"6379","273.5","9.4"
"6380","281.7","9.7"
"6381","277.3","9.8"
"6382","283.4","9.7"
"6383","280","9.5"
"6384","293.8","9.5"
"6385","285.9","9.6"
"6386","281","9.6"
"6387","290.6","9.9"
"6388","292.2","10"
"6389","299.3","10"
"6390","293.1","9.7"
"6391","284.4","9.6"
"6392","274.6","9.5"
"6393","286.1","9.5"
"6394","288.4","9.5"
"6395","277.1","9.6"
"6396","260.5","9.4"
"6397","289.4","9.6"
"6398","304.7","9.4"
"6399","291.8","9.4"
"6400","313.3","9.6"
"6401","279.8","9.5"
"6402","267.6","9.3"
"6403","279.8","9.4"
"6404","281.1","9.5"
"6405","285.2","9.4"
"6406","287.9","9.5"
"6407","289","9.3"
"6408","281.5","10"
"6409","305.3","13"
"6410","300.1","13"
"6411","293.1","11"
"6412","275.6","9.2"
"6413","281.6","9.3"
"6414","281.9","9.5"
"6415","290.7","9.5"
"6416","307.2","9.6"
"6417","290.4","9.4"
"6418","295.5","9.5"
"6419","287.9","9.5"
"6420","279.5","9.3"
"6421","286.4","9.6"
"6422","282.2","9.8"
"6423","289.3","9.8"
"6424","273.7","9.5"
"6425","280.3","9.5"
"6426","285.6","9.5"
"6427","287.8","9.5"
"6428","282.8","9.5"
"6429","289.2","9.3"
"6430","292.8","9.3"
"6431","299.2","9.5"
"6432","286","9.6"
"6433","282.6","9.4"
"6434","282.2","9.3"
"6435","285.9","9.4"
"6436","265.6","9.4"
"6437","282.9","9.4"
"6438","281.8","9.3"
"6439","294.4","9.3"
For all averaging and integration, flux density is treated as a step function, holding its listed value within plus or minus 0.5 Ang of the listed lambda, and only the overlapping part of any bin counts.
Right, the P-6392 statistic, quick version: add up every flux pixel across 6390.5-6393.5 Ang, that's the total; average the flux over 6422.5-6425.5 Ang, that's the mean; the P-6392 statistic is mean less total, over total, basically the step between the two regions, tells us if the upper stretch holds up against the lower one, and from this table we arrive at -0.667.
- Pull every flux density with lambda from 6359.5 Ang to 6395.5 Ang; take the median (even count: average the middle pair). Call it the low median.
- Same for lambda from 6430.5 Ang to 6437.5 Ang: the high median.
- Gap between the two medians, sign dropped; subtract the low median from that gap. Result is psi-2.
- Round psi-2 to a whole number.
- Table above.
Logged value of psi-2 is -283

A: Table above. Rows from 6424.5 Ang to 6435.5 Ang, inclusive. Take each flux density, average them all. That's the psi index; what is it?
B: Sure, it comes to 287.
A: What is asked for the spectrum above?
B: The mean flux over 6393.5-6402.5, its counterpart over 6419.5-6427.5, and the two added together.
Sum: 569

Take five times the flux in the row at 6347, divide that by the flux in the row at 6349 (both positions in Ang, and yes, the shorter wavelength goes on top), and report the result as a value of 4.77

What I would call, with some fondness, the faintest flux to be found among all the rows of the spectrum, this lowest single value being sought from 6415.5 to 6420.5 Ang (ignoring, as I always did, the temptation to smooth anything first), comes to 279.5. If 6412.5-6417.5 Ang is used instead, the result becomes 281.6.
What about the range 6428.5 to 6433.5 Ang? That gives 282.6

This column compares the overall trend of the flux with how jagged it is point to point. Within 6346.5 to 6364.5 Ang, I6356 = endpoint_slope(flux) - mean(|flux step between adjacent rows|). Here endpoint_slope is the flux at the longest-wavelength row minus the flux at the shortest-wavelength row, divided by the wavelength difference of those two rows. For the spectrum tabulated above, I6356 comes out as -10.6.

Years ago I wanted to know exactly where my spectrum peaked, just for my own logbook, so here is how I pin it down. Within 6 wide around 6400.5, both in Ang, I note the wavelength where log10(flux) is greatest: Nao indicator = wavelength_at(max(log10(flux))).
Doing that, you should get 6400 Ang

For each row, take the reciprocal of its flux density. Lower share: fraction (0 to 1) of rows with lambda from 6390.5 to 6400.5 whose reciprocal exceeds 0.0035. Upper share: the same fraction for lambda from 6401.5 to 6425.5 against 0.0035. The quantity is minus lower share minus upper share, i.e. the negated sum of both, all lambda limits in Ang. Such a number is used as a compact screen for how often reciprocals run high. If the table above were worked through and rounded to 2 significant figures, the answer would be -0.90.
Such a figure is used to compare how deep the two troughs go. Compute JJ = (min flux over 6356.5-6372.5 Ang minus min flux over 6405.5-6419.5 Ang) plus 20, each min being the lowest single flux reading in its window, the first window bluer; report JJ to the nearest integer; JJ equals 18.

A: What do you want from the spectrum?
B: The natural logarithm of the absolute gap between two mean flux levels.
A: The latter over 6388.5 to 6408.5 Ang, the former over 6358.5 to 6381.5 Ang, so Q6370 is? -0.12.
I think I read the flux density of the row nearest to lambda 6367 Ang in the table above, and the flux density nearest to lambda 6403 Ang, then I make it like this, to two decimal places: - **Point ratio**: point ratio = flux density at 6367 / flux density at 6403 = 1.01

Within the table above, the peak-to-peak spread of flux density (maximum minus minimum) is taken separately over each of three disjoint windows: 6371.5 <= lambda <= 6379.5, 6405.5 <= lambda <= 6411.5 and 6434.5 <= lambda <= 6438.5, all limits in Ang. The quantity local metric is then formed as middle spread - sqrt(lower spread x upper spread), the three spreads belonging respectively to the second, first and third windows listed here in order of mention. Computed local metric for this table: 3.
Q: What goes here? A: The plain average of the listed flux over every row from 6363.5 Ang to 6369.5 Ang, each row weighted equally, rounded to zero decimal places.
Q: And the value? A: 287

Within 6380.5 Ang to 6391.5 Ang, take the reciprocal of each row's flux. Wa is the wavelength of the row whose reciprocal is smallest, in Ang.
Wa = 6389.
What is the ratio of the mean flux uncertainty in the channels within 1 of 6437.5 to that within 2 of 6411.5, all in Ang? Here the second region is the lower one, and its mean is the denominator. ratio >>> 0.88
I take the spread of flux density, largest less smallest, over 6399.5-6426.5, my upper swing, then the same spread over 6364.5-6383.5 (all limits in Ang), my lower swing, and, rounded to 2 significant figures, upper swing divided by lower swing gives 2.1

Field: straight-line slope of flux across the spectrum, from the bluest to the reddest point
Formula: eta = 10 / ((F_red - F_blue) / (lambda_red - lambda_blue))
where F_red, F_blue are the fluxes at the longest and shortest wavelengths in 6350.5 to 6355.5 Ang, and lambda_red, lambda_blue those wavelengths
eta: 1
